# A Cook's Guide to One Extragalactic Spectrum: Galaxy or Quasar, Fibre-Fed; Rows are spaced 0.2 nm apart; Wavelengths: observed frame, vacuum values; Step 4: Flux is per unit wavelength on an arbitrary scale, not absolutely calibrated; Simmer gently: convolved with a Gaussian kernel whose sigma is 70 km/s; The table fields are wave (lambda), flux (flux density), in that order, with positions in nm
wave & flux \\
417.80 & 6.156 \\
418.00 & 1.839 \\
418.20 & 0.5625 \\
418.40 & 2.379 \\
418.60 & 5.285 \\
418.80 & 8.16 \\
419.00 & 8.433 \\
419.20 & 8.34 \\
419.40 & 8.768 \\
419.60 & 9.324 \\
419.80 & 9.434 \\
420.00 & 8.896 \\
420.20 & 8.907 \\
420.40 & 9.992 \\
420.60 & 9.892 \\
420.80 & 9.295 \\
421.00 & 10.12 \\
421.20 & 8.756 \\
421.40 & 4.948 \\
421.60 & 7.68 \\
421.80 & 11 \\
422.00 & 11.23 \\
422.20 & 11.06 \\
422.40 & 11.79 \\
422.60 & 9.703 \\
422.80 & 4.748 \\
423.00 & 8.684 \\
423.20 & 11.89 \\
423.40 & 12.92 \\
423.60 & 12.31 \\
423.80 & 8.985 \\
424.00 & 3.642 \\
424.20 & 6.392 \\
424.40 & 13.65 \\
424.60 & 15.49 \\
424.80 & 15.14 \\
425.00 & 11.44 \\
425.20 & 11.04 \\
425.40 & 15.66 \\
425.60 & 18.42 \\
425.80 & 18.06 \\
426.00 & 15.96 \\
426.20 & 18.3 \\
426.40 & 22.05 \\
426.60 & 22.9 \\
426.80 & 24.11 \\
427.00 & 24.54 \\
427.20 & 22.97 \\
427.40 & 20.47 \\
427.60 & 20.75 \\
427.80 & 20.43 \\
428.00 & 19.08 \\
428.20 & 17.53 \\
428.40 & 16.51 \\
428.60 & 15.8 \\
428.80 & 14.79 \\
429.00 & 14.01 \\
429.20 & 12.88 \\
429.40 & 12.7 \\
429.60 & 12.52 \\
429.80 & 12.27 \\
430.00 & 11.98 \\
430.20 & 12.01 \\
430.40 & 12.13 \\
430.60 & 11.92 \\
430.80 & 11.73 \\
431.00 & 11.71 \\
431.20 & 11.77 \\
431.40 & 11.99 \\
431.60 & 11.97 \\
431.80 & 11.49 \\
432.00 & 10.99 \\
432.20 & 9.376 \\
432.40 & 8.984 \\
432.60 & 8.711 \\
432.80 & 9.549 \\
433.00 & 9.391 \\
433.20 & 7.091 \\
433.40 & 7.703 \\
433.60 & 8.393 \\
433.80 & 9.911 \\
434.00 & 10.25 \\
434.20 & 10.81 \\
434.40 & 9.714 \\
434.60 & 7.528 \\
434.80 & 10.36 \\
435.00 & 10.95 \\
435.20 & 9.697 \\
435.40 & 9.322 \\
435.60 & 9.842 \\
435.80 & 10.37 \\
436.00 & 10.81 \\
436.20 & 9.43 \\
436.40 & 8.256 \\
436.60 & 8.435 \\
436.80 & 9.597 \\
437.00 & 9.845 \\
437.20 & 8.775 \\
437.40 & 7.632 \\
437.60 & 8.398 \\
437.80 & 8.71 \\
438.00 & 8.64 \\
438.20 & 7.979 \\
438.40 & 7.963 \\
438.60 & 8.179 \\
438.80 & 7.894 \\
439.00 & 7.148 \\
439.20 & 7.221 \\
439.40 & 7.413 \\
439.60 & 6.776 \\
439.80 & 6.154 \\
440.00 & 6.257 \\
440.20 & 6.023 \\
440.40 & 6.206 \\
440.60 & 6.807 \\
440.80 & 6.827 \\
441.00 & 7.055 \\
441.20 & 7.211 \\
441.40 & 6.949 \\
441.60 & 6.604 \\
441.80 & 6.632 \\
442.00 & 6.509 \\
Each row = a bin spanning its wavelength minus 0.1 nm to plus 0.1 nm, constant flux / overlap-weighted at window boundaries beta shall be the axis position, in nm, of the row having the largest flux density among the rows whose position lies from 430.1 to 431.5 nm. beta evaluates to 430.40 nm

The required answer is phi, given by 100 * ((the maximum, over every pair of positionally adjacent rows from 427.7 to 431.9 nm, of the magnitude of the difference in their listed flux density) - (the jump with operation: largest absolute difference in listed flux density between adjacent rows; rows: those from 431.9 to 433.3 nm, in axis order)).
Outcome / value -75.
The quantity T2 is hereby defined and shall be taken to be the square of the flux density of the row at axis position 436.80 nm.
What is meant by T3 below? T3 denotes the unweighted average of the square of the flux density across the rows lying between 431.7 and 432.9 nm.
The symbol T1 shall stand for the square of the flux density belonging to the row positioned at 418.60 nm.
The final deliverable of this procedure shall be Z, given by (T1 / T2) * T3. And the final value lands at 30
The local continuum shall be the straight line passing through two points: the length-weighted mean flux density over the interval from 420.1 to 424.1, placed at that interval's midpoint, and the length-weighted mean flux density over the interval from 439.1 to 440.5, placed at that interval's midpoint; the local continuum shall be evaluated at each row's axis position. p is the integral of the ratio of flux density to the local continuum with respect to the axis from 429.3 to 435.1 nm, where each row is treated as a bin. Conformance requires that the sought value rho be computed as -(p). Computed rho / -7.8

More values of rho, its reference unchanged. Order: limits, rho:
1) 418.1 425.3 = -7.1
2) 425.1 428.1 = -6.8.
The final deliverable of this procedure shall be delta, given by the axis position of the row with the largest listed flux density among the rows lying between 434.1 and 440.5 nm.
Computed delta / 435.00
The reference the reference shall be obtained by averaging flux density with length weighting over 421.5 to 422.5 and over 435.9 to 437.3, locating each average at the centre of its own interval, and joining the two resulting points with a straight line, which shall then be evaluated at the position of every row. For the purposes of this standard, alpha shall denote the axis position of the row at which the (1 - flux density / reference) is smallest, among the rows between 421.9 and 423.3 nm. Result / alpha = 423.20 nm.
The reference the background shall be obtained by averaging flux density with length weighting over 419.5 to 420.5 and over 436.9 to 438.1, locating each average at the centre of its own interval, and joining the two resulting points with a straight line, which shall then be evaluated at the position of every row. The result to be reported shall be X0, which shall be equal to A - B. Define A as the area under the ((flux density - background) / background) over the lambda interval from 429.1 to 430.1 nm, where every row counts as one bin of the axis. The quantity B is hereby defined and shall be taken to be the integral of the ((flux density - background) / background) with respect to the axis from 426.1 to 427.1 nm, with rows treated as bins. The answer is -1.1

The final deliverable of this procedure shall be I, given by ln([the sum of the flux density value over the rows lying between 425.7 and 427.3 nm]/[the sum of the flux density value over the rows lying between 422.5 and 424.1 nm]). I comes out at 0.8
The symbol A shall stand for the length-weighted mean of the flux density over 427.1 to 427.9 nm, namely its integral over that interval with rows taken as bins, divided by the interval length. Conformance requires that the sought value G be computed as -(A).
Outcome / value -21.2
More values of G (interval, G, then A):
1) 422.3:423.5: -10.0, 10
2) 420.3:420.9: -9.7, 10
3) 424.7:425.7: -14.3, 14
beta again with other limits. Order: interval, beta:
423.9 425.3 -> 424.60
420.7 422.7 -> 422.40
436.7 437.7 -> 437.00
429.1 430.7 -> 429.20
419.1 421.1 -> 421.00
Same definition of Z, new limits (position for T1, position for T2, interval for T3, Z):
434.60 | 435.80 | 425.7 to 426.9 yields 220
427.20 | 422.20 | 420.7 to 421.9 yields 338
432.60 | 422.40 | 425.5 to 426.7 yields 206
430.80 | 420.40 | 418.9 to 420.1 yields 109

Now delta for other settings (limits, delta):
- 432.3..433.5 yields 432.80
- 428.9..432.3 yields 429.00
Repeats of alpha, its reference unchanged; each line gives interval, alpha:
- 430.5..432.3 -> 431.60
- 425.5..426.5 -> 426.40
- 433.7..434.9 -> 434.20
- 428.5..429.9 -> 428.60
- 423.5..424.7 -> 424.60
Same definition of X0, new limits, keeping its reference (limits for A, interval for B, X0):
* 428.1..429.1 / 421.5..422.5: 0.6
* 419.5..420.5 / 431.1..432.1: -0.3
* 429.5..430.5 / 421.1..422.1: 0.4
